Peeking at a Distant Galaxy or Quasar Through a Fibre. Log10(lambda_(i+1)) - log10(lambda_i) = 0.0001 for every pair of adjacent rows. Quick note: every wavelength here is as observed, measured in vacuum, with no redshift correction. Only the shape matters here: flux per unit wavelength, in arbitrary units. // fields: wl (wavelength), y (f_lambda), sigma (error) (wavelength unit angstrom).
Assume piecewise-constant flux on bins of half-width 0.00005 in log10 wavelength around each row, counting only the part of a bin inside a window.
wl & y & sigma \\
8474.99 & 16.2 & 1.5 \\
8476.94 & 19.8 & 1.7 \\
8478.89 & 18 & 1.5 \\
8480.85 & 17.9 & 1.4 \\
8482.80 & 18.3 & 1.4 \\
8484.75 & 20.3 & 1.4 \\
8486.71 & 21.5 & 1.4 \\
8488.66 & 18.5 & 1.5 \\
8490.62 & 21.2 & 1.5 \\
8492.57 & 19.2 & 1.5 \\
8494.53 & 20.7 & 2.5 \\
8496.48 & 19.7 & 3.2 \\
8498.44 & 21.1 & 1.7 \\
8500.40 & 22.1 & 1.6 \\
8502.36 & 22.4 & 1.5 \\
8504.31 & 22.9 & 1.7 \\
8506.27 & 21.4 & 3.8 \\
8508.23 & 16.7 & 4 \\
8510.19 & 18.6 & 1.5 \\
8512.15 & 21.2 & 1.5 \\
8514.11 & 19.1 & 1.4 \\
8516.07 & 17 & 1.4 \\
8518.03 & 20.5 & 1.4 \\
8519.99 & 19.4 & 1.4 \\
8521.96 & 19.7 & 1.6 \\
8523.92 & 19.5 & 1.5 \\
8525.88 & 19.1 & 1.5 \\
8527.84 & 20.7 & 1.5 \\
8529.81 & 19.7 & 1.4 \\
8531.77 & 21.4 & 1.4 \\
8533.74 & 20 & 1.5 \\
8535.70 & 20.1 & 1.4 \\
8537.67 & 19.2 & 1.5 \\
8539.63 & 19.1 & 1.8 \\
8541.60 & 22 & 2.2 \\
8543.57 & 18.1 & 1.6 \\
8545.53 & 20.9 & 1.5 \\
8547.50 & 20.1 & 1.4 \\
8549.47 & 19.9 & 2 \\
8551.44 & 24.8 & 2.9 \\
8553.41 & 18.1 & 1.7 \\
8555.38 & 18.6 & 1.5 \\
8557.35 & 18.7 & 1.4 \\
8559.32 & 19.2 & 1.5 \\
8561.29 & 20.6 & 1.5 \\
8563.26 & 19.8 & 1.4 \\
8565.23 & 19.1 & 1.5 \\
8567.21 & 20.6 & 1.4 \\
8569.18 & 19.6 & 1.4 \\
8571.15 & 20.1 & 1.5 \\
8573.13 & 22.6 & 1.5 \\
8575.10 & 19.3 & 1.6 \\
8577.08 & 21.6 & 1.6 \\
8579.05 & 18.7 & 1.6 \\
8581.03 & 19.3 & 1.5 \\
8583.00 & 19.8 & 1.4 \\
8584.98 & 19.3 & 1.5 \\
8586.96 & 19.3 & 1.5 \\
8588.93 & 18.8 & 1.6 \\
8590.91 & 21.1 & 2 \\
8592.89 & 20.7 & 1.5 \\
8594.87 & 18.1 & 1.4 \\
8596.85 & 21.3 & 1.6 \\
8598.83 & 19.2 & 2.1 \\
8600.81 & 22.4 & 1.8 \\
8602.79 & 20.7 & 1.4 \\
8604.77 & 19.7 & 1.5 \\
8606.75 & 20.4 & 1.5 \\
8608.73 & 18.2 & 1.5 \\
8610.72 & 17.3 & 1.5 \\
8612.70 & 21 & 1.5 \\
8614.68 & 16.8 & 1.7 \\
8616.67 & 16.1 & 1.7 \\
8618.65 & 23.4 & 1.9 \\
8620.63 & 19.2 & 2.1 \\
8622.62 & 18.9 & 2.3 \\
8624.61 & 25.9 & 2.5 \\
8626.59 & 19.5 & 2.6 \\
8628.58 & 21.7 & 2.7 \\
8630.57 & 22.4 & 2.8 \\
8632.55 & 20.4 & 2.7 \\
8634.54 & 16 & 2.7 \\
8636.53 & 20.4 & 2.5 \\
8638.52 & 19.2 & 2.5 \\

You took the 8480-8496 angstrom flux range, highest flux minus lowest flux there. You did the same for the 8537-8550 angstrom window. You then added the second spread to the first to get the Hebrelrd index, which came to 7.50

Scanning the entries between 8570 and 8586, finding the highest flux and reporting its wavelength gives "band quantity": 8573.13 angstrom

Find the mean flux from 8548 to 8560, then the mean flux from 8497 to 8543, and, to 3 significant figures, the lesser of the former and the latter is 19.9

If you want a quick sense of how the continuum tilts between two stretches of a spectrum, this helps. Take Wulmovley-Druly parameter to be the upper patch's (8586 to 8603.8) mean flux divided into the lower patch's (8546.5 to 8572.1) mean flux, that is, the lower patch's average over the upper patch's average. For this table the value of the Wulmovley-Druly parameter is 0.99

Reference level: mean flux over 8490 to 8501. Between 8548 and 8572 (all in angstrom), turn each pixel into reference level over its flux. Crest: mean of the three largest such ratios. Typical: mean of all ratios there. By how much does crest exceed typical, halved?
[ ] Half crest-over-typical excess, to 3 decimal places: 0.038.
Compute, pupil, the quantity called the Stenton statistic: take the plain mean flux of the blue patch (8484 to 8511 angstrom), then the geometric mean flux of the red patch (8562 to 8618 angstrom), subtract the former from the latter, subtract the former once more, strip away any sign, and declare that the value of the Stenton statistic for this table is 21.3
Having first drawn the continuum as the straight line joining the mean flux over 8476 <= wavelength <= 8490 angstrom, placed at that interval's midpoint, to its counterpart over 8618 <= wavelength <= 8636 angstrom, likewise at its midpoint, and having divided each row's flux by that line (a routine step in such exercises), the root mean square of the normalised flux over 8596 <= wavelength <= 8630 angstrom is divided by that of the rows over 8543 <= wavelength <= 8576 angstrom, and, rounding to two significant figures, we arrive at 0.98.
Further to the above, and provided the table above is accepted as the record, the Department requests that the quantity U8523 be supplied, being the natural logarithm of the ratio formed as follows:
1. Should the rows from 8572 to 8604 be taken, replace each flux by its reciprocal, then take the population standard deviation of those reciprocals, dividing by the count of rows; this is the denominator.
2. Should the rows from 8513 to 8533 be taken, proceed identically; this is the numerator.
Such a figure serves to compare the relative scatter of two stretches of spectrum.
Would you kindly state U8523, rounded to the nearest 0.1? 0.0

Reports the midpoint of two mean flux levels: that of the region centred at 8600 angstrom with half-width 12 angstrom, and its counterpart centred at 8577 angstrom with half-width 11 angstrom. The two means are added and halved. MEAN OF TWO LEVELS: 19.92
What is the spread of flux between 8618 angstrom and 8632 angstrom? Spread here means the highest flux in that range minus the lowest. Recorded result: 7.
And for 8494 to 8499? 1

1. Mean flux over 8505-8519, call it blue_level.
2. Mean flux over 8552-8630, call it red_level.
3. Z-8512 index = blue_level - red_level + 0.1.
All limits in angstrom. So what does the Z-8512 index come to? -0.5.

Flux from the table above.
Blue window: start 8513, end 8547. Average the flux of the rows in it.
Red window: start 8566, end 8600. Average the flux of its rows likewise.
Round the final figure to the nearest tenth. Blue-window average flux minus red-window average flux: -0.2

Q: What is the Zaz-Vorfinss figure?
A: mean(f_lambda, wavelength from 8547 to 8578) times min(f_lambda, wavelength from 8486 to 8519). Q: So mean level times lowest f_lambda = 337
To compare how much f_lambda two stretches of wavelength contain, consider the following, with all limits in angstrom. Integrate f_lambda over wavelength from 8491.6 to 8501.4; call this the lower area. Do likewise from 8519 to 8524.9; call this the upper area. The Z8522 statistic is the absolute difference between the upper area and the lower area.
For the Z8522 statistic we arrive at 86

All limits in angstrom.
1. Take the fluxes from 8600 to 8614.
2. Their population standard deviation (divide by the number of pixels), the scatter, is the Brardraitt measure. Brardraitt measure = 1.6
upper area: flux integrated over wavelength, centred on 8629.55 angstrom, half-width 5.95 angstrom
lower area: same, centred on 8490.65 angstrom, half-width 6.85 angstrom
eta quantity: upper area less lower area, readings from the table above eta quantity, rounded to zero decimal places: -26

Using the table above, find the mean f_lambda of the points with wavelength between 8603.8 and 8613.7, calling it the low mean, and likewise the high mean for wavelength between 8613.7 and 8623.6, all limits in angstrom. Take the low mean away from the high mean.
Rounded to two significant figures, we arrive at -0.44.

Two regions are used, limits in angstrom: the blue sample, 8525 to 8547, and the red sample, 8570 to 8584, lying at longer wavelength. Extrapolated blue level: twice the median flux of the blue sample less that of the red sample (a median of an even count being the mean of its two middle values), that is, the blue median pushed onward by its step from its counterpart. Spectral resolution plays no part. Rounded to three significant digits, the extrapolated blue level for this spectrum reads 20.2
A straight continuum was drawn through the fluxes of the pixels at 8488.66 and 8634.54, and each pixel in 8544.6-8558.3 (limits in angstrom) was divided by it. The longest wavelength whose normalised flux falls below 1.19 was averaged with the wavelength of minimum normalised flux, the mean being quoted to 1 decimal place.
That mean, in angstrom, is 8555.4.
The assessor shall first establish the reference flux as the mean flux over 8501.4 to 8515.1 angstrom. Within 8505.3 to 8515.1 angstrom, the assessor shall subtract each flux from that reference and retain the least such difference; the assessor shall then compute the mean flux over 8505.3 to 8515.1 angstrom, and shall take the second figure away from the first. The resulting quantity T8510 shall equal -20.5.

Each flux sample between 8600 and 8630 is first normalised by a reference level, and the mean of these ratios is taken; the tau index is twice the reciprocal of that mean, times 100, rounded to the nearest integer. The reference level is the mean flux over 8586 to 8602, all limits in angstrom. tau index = 200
